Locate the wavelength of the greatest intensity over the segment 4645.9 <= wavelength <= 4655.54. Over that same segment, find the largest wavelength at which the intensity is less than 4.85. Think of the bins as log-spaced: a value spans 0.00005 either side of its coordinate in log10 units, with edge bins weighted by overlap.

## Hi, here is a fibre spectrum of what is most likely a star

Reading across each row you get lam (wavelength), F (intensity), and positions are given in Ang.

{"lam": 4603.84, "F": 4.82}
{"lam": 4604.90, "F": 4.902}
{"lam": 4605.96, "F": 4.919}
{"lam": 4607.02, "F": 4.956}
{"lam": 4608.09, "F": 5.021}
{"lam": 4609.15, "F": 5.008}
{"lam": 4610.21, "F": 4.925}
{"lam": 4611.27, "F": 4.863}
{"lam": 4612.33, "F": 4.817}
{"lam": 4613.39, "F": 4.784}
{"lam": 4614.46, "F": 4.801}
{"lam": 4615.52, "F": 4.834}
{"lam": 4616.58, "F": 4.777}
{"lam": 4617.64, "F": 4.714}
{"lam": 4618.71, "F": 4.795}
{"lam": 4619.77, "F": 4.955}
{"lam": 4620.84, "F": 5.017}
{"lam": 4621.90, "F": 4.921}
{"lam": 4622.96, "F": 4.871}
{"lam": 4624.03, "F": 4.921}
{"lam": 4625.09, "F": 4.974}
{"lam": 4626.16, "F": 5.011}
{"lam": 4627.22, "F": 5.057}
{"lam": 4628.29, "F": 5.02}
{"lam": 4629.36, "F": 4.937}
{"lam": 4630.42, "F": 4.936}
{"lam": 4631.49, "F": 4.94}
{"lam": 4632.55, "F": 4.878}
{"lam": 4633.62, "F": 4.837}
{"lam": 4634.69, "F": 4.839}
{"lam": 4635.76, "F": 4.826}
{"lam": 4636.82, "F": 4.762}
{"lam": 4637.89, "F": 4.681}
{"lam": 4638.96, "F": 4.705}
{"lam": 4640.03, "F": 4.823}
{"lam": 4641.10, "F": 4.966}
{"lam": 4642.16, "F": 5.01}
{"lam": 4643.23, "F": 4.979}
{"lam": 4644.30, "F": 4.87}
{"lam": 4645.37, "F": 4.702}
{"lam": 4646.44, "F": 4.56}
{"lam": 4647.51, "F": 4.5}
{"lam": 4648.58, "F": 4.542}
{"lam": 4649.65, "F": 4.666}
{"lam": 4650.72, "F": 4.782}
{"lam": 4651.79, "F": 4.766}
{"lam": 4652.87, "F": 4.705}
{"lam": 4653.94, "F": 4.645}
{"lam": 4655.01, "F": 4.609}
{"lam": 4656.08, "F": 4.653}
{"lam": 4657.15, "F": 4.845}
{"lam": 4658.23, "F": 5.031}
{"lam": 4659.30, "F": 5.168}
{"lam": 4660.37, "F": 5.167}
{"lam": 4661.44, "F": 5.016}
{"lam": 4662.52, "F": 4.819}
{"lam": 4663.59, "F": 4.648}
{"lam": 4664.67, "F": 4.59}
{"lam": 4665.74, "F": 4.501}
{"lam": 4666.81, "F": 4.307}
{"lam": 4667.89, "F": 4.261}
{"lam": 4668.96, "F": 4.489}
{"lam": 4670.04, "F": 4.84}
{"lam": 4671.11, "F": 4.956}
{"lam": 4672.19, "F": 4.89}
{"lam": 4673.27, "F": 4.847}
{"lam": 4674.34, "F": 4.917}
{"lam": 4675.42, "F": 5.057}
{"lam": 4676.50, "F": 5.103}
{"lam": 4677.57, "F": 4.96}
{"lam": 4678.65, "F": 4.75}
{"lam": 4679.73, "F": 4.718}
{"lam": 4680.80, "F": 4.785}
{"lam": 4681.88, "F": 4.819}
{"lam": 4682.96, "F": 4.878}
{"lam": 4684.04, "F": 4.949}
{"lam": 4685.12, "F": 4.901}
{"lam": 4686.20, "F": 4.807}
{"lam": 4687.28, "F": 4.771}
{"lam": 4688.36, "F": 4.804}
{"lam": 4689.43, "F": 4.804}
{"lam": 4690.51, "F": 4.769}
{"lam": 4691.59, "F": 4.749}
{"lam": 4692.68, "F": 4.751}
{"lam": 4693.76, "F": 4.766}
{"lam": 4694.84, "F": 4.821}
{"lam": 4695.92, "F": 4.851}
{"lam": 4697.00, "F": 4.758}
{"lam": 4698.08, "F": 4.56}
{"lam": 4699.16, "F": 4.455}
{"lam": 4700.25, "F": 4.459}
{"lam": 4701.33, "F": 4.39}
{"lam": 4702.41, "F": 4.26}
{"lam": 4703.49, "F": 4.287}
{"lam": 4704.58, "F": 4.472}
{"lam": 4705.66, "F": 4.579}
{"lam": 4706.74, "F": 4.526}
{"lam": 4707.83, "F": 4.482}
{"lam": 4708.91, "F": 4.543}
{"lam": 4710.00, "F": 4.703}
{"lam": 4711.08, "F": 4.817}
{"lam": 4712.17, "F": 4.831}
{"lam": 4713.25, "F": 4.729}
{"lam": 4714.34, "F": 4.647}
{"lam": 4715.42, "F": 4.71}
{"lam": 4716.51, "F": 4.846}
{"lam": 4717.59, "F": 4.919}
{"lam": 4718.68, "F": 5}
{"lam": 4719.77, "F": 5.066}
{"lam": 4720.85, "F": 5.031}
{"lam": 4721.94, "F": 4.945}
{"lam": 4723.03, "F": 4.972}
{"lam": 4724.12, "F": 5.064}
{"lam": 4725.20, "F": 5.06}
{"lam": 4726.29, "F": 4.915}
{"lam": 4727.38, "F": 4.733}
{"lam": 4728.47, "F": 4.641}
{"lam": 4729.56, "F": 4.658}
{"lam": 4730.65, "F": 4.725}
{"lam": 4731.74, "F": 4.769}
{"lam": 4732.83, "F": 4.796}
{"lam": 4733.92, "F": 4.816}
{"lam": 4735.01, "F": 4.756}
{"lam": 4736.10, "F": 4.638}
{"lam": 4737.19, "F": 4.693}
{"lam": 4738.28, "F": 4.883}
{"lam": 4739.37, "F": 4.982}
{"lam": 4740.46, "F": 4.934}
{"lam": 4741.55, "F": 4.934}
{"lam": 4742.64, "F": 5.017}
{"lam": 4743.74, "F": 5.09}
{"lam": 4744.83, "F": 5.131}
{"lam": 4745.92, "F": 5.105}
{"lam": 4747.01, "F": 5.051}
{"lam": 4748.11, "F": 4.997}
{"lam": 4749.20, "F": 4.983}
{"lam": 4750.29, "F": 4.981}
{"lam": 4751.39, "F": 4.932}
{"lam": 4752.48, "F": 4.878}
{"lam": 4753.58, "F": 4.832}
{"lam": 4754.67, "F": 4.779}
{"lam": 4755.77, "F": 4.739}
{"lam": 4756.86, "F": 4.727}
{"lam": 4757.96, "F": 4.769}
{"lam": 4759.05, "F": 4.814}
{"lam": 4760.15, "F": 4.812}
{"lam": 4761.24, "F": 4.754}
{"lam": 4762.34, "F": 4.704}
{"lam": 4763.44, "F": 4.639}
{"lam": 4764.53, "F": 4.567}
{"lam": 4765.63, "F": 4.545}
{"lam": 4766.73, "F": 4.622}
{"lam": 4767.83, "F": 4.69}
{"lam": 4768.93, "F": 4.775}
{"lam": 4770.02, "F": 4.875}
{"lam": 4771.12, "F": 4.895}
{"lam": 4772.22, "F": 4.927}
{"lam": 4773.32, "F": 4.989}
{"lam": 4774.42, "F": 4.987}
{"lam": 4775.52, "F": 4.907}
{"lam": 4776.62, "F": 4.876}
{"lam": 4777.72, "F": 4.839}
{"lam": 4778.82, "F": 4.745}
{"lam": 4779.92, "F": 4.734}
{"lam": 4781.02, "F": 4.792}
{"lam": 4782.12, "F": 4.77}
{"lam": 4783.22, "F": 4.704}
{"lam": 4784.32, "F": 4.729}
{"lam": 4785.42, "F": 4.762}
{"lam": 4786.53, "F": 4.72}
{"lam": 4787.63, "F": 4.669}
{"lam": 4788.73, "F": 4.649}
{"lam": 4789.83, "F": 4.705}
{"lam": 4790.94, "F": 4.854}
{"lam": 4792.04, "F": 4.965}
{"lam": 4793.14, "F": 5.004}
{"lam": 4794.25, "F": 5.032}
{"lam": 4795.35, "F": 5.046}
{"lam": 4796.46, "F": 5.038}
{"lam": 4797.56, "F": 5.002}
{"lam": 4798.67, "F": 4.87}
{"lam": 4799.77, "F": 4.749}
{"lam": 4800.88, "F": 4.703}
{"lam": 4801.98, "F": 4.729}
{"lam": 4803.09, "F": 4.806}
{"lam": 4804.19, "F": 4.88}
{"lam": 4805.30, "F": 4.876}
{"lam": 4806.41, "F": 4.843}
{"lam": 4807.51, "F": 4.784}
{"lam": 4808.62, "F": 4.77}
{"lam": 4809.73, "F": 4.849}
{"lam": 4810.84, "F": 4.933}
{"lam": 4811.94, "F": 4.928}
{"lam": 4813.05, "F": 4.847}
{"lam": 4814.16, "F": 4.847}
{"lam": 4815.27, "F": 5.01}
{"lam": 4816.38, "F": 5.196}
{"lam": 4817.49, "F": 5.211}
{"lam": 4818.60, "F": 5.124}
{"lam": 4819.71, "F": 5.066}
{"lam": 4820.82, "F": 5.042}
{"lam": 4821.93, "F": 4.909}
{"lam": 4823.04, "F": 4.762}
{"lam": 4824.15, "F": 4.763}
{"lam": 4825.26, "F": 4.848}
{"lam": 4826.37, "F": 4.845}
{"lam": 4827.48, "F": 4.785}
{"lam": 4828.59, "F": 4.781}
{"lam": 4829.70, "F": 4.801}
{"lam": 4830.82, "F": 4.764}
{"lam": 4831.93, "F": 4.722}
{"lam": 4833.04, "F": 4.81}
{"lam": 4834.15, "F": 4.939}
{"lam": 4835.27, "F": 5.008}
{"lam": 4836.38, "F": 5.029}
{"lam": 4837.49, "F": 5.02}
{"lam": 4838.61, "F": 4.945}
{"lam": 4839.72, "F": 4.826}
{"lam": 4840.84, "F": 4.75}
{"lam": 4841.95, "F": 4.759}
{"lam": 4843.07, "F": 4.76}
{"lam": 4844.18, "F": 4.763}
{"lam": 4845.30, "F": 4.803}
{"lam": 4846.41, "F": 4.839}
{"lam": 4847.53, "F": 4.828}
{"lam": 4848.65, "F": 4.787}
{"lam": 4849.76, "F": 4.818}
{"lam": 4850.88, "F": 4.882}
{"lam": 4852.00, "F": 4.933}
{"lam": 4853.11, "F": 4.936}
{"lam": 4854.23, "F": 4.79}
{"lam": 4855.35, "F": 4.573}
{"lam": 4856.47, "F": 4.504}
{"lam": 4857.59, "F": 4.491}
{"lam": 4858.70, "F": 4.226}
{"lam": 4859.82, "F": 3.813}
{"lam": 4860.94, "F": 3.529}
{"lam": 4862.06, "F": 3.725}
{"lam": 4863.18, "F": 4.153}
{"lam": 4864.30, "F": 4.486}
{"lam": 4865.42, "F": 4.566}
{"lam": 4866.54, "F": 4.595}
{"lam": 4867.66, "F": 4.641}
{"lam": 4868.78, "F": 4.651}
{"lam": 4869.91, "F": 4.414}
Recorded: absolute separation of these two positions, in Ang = 4.3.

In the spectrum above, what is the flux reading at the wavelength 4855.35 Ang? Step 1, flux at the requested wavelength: 4.573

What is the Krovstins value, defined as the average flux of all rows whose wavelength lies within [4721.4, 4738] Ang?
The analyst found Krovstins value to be 4.81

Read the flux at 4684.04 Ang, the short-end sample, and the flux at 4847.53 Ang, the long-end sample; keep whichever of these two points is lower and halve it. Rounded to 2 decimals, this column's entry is 2.41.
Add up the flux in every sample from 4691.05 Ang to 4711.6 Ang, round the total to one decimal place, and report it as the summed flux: 87.2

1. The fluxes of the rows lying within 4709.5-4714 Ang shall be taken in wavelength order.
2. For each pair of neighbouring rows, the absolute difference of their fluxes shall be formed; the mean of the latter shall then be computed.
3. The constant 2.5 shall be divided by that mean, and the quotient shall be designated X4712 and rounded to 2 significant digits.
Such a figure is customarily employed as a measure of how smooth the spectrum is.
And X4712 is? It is 33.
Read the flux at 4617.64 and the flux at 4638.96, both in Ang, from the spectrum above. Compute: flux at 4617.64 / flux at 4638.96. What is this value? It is 1.00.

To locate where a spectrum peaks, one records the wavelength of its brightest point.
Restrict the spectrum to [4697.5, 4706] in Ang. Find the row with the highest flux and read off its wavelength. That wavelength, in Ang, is 4705.66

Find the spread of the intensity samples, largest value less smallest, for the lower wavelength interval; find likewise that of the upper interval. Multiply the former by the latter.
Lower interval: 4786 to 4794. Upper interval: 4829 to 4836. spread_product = 0.10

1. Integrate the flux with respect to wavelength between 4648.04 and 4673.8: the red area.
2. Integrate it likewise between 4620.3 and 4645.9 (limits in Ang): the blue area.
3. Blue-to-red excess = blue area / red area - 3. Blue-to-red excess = -1.97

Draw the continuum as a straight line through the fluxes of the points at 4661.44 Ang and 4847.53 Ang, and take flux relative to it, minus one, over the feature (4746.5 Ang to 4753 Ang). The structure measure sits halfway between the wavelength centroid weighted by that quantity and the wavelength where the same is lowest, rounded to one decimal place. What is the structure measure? 4750.0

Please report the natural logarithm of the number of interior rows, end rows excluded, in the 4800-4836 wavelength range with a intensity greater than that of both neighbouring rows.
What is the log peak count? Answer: 1.6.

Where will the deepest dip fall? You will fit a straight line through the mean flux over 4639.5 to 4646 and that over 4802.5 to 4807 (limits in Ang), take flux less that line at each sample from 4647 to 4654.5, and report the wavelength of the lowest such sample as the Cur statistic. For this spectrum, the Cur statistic 4647.51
